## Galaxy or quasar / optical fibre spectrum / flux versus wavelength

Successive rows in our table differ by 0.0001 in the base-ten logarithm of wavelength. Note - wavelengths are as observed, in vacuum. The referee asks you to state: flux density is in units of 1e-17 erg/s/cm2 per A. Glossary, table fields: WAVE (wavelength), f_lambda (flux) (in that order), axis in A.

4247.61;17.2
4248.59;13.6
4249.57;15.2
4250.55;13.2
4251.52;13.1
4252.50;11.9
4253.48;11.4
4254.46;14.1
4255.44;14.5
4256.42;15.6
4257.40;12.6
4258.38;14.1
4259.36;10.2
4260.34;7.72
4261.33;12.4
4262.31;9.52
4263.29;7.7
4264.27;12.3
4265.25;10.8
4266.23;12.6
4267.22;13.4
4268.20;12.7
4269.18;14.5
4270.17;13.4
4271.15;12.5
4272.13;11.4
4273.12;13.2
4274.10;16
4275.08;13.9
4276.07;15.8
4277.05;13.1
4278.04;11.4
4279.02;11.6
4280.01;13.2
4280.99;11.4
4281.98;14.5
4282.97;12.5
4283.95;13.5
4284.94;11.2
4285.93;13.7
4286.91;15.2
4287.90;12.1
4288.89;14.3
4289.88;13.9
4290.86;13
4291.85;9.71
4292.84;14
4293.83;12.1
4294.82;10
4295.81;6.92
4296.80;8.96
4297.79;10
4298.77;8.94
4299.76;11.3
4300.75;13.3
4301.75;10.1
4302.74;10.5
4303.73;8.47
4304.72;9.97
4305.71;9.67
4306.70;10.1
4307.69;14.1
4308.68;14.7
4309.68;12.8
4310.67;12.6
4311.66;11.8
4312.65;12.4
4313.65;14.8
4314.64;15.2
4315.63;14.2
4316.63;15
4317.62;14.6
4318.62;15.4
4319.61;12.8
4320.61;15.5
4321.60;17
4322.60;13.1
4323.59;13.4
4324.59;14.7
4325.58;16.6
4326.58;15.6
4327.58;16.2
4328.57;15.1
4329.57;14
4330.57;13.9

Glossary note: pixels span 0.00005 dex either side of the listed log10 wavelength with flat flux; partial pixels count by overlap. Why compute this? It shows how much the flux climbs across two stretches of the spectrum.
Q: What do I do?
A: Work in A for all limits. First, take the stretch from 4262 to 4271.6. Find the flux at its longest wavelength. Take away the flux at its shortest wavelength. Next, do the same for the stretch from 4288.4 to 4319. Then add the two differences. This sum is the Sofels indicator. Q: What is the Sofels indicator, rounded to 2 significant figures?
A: 4.1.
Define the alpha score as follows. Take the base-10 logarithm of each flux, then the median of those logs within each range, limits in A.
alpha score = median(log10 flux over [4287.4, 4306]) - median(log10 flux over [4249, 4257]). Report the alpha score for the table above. -0.13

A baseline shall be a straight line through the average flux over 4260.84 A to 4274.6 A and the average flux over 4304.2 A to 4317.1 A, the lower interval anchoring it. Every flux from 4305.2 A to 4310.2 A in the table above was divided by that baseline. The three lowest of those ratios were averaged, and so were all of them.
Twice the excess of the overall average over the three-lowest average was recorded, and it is 0.220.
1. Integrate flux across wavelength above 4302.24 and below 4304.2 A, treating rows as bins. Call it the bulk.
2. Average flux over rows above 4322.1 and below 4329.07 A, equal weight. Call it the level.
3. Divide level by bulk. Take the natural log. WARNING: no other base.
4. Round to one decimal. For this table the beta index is -0.2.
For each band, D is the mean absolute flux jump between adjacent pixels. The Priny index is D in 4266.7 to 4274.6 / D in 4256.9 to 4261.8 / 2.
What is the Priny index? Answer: 0.23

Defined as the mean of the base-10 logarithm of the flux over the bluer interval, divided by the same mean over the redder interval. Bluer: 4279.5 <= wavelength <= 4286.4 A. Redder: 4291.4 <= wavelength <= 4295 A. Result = 1.05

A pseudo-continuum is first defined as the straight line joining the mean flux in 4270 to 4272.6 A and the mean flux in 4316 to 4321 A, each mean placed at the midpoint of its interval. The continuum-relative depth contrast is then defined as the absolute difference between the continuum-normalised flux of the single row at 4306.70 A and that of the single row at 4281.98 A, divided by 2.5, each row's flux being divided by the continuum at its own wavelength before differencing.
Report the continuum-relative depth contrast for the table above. 0.16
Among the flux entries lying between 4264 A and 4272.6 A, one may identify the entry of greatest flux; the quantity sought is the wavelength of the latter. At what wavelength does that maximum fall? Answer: 4269.18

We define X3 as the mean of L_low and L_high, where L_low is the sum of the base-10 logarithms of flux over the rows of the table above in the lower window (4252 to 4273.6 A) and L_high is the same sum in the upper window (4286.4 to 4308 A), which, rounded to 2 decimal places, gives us 23.33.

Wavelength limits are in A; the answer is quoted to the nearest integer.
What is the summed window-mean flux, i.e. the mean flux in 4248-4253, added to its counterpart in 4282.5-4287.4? 27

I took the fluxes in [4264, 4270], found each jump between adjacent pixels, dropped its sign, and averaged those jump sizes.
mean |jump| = 1.3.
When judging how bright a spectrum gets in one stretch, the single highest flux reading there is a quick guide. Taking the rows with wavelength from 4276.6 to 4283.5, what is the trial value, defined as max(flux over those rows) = 14.5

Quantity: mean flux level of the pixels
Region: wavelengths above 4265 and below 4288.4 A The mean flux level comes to 13.1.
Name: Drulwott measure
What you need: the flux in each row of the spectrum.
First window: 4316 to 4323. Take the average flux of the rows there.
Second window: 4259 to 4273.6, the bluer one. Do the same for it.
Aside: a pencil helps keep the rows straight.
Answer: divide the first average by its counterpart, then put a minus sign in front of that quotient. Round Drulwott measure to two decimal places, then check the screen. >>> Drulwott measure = -1.27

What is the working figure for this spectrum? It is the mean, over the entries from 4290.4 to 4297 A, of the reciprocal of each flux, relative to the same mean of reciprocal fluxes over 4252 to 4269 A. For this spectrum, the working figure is 1.1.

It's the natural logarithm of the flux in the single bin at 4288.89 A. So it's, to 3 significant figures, 2.66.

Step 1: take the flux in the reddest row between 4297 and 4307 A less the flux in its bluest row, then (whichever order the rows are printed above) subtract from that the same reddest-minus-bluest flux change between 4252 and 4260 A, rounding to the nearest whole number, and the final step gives 2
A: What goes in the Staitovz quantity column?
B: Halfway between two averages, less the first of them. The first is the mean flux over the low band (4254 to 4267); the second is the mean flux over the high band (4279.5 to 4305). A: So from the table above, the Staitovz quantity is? -0.11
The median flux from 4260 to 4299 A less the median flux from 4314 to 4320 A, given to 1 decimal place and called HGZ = -2.3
